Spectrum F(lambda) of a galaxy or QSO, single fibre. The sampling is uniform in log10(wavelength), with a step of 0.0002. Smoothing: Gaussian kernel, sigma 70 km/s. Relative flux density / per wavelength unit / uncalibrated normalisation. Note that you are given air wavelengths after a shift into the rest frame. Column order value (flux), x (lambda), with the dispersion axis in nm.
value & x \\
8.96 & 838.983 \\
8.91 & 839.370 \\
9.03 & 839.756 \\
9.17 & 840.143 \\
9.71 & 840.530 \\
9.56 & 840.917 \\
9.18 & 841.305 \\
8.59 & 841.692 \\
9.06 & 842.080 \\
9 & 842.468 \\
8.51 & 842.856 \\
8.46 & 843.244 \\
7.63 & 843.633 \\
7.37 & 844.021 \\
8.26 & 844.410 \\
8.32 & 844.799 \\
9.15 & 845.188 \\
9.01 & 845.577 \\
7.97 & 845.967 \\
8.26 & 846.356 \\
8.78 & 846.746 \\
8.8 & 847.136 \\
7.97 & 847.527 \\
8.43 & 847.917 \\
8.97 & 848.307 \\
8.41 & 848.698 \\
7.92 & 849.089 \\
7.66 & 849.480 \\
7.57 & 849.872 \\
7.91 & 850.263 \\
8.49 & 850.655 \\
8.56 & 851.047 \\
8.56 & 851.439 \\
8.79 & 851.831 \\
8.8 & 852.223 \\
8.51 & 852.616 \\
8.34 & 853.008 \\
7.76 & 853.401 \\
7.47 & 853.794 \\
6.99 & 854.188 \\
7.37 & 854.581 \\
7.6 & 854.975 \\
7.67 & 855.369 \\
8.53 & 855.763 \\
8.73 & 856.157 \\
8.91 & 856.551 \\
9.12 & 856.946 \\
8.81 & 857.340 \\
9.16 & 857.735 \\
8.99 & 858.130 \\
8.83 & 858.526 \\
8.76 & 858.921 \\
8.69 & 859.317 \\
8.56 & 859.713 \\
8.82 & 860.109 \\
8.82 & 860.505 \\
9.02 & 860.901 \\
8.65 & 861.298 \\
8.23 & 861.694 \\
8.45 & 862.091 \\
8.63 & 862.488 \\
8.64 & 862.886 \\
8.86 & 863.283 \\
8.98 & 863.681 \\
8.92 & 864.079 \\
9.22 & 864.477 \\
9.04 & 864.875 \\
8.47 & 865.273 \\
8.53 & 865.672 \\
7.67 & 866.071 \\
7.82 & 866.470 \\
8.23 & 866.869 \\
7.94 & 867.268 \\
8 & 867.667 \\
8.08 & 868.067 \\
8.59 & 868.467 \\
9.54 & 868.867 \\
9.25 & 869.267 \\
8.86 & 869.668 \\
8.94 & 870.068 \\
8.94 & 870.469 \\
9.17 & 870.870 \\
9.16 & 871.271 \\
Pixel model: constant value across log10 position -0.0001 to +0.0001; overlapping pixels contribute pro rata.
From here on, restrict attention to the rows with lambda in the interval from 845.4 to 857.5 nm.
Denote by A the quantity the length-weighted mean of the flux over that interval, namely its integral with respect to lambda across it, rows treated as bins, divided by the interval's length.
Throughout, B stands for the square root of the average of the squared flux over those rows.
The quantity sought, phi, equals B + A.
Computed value 16.6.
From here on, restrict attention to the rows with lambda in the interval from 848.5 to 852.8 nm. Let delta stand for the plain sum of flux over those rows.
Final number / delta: 91.2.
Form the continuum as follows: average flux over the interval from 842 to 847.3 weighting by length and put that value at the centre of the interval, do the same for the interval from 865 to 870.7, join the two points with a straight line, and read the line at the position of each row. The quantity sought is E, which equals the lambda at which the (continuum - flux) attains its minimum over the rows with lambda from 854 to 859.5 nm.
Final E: 857.735 nm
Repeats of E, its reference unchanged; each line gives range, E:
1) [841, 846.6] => 841.305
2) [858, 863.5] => 860.901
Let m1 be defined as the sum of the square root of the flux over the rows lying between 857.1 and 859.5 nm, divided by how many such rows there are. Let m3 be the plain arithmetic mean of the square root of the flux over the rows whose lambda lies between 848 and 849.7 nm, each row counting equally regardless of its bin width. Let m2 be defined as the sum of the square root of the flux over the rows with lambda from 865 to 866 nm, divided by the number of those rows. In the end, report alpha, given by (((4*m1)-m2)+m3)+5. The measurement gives 16.9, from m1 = 2.98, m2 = 2.92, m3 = 2.87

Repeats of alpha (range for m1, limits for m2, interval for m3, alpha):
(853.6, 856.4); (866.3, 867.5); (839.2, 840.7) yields 16.3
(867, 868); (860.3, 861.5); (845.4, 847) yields 16.2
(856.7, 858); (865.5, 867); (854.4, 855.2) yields 16.9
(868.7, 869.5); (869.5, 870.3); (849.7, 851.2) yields 17.1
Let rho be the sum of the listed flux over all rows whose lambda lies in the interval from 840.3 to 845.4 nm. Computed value 113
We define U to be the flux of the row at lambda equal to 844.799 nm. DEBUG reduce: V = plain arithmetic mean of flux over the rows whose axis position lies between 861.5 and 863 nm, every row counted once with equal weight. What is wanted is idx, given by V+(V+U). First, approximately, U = 8.32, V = 8.5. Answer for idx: 25.3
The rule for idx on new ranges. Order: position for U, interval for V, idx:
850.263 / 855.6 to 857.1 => 25.6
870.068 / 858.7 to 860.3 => 26.4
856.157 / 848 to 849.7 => 25.2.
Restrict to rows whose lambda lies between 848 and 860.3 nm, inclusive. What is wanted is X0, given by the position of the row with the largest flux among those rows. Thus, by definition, 857.735 nm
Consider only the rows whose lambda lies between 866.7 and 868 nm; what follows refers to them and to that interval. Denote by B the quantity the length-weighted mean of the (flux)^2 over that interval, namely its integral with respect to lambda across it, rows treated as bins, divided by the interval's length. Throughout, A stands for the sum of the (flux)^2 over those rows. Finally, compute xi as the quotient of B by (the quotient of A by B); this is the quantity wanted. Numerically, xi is 21.6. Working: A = 195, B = 65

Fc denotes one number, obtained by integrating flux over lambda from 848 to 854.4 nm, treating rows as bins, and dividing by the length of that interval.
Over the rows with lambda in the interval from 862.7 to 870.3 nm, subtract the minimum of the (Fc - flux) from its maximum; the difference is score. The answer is 1.9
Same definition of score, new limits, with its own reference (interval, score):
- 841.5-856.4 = 2.2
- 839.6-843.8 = 2.1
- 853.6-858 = 2.2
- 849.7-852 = 1.2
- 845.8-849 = 1.0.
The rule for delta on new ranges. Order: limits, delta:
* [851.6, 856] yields 87.8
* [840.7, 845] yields 93.9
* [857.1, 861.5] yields 97.1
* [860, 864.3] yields 96.0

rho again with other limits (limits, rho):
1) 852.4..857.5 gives 106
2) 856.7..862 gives 114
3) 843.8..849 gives 110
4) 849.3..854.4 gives 105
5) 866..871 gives 111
